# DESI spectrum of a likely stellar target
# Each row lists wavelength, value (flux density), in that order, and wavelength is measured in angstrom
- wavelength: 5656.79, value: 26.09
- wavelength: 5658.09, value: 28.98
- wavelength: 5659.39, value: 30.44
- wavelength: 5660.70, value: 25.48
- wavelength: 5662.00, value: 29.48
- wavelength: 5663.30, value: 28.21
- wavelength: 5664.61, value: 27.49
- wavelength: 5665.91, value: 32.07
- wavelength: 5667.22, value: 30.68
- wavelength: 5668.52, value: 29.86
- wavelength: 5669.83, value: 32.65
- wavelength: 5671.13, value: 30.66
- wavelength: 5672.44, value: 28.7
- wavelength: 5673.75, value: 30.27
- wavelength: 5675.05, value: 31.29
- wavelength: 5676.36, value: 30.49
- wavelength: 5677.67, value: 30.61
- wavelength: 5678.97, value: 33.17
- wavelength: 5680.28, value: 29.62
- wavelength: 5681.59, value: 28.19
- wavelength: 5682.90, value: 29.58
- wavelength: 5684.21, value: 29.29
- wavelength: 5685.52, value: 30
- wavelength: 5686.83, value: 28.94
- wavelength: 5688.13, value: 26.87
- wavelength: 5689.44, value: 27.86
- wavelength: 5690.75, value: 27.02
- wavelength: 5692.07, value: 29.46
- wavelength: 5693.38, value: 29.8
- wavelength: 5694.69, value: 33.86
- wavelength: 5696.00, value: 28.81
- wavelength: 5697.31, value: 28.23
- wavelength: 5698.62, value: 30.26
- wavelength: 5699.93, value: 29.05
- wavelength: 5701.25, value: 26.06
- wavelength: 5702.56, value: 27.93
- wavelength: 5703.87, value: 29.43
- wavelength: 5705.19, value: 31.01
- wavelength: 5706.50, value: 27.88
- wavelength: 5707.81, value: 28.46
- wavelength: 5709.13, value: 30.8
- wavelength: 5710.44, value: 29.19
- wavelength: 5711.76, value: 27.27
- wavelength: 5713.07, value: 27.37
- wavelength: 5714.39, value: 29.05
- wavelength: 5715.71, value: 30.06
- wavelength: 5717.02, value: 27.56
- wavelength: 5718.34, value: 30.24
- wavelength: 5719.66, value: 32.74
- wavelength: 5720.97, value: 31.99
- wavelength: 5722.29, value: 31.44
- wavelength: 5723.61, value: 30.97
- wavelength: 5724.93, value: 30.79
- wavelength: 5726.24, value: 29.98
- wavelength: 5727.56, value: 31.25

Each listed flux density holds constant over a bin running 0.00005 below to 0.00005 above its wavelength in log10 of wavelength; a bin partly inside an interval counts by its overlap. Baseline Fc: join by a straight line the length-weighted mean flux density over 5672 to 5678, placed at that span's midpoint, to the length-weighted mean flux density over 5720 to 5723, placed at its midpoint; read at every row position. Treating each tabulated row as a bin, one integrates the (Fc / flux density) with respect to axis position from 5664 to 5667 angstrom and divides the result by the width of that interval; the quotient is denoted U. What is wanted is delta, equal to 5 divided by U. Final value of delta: 4.97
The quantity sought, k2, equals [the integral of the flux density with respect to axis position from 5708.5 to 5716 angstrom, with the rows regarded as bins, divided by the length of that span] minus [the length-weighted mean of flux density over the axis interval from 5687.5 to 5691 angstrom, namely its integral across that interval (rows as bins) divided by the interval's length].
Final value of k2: 1.6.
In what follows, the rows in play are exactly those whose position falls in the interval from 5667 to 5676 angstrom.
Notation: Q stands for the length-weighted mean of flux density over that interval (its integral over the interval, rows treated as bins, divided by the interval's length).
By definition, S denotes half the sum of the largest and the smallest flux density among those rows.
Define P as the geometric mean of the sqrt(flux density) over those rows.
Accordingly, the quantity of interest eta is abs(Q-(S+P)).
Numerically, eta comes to 5.62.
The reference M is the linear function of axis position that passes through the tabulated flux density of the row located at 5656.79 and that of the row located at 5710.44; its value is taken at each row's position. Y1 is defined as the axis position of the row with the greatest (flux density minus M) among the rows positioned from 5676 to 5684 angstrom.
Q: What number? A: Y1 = 5678.97 angstrom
